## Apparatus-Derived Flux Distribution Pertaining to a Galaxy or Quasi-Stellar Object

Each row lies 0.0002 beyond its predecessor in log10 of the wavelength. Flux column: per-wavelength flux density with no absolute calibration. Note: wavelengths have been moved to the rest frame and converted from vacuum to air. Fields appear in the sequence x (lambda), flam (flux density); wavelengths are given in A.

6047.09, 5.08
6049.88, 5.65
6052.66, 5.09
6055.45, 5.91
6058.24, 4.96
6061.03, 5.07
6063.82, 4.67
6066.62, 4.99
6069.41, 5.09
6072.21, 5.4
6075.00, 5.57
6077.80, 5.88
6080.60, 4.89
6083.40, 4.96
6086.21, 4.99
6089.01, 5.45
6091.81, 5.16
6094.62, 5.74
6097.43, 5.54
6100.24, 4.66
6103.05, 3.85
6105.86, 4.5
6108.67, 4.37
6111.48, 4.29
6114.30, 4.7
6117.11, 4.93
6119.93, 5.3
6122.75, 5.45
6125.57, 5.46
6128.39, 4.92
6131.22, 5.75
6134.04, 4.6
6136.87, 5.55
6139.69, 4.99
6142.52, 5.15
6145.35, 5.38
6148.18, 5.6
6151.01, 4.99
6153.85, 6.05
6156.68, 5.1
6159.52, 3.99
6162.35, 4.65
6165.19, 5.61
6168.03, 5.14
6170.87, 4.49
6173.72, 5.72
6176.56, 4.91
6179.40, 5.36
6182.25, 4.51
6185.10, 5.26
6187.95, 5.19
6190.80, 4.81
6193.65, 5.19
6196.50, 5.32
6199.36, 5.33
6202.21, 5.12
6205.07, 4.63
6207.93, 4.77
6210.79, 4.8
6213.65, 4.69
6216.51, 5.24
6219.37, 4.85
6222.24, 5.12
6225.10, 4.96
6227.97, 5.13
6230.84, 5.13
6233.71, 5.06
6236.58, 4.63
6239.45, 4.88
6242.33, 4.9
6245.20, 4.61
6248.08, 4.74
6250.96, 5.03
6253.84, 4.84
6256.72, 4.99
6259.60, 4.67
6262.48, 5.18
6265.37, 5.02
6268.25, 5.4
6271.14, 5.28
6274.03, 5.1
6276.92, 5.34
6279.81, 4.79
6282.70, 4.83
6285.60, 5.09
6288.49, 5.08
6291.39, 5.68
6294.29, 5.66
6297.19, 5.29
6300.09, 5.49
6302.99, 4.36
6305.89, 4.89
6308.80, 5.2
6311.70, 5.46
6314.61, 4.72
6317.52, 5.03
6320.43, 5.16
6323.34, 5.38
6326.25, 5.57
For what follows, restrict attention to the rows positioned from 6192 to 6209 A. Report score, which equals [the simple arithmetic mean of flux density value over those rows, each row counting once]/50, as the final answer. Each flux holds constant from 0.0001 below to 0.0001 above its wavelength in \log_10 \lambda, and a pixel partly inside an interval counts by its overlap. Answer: 0.101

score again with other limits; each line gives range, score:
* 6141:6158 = 0.108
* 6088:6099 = 0.109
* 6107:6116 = 0.089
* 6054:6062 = 0.106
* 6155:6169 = 0.098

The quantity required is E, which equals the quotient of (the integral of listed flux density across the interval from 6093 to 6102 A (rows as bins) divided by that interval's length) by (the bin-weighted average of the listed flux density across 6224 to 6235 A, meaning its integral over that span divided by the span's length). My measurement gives 1.03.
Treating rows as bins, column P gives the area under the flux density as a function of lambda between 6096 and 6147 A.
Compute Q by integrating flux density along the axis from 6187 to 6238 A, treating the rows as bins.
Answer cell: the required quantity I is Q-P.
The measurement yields 1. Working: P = 253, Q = 255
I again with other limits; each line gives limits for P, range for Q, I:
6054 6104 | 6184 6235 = -2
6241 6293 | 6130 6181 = 2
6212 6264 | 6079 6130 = -3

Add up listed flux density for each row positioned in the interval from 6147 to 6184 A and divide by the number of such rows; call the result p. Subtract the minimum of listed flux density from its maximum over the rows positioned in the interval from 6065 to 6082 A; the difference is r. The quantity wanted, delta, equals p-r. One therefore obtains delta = 4.1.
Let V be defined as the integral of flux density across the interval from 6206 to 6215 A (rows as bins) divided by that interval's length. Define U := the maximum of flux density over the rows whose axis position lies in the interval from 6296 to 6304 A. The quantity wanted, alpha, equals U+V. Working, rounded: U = 5.49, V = 4.7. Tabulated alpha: 10.2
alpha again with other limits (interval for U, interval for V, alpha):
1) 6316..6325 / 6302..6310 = 10.2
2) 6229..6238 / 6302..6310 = 10.0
